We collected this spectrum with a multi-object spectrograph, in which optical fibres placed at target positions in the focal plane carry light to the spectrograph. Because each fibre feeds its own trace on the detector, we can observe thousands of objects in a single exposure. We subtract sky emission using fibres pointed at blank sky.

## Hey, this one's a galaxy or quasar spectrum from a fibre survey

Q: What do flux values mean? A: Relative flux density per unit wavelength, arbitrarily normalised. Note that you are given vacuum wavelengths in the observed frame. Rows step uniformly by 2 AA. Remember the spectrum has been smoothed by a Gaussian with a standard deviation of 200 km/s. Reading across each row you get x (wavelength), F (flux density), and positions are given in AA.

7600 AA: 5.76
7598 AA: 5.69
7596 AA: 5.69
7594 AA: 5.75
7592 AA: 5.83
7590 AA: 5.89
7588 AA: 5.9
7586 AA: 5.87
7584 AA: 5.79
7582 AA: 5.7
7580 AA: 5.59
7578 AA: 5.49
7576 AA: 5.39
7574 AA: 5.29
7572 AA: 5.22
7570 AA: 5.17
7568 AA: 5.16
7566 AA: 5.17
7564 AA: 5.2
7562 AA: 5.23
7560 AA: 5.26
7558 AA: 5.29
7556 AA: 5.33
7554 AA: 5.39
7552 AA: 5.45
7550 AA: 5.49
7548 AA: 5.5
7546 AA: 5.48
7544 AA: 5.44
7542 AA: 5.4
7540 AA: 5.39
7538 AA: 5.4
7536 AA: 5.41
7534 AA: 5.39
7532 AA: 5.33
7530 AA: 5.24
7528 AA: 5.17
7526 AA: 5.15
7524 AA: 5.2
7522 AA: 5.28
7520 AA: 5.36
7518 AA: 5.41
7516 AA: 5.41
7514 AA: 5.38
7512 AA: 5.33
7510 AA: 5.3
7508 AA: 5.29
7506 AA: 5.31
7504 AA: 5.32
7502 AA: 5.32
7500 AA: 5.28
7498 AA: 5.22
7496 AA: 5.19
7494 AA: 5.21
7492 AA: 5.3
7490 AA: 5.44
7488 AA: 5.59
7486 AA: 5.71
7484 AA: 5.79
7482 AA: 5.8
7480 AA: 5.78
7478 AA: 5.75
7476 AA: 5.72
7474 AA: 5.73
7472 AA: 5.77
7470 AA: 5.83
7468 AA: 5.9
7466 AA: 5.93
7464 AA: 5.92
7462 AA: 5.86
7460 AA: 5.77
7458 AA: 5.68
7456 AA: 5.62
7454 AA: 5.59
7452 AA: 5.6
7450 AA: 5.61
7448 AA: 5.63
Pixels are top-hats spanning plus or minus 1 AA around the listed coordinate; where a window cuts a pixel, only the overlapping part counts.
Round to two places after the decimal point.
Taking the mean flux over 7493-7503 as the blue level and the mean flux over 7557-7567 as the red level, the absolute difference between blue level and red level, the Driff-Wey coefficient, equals 0.01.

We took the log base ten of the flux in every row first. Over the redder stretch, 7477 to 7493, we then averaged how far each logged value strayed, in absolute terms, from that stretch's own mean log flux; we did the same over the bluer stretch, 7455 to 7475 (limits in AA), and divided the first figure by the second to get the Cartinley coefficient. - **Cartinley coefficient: 2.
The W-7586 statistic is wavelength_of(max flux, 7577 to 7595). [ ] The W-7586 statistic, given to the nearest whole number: 7588 AA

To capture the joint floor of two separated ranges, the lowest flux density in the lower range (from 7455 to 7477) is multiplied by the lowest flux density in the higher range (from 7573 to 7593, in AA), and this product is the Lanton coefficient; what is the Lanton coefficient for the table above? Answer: 29.7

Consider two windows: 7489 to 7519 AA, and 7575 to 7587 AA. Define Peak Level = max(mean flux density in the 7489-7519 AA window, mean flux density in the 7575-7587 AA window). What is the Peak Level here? 5.64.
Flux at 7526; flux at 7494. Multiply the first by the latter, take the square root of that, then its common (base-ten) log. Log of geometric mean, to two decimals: 0.71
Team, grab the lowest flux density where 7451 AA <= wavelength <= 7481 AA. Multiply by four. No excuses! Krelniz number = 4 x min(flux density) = 22.4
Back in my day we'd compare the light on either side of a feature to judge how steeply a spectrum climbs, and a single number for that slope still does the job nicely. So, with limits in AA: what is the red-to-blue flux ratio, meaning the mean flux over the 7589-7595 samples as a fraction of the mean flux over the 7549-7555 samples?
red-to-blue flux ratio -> 1.07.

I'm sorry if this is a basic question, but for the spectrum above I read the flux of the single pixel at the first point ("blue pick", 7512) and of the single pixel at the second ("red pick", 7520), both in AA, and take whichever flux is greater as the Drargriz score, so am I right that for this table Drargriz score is 5.4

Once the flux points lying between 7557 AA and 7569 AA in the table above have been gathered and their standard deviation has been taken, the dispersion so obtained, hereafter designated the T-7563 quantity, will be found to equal 0.05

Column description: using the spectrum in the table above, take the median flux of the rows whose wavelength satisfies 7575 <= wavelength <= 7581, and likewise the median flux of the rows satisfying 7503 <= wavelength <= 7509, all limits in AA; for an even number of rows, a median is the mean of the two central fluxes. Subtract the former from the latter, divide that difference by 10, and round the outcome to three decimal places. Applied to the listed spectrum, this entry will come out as -0.018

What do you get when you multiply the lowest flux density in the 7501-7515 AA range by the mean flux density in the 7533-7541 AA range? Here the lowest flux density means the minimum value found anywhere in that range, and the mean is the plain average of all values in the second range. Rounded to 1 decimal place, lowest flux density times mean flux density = 28.6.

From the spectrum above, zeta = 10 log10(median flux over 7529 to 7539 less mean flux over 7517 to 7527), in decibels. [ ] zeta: -9.6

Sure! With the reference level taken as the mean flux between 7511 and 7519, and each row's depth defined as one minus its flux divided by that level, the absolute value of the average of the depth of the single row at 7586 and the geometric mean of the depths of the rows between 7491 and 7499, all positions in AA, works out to 0.0318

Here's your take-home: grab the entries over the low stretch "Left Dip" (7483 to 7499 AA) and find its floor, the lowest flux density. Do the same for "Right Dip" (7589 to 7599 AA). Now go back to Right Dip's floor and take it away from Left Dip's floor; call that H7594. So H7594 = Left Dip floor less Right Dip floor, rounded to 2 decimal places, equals -0.50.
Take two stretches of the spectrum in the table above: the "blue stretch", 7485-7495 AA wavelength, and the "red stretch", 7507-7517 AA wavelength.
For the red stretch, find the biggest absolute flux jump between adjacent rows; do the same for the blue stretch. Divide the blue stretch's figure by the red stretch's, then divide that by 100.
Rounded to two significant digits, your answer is 0.030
